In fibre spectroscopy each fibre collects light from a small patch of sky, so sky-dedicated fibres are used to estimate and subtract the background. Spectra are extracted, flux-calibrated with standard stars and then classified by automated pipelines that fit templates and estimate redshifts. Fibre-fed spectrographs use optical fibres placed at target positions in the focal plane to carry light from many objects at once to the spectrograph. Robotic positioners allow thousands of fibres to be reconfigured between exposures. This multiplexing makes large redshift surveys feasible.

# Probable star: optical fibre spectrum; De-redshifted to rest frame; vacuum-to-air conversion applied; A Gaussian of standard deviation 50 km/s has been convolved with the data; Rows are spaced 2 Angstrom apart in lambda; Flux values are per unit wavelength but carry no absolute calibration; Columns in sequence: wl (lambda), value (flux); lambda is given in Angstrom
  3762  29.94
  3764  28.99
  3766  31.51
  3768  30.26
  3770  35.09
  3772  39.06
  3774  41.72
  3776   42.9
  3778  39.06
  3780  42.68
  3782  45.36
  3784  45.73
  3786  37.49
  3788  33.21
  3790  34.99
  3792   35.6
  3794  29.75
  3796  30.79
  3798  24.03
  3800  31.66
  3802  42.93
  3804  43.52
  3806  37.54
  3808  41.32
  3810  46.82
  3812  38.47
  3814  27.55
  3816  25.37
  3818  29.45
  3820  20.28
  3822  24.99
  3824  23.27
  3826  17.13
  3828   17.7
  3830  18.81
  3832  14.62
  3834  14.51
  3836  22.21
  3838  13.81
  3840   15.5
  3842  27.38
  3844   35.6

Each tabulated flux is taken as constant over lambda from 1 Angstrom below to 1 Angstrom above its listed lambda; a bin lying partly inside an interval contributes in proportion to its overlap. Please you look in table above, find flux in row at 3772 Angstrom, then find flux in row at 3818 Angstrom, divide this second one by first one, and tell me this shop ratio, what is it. 0.8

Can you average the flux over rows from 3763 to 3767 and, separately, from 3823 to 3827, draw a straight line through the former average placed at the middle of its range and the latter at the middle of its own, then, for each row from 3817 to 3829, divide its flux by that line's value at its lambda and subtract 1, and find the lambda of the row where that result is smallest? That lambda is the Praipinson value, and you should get 3826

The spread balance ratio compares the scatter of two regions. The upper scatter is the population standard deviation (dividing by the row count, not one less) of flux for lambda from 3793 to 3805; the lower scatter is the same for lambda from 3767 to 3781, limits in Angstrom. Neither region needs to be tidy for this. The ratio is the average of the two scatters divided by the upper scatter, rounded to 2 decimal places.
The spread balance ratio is 0.80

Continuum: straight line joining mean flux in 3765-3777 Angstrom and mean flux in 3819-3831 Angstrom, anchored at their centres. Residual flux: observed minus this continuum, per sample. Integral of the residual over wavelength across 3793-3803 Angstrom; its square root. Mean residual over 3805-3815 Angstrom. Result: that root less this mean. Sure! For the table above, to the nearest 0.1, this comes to -7.7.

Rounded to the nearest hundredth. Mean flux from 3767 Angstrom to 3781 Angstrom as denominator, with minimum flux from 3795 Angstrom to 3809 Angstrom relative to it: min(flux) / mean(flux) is 0.62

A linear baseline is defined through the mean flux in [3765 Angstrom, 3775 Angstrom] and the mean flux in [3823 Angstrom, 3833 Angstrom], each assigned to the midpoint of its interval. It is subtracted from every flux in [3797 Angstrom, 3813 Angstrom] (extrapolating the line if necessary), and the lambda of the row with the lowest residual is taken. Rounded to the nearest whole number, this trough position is 3798 Angstrom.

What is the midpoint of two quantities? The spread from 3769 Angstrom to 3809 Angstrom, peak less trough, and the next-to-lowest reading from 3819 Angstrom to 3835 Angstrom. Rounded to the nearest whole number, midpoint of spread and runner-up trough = 18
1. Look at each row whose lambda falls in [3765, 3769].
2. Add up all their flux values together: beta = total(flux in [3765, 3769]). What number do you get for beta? 62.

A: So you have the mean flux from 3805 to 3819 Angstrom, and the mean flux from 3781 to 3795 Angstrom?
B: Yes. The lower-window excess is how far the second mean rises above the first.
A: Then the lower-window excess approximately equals 2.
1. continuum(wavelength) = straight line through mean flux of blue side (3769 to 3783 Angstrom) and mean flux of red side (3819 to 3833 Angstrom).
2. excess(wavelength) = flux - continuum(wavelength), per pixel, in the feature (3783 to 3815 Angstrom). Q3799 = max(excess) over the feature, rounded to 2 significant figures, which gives 20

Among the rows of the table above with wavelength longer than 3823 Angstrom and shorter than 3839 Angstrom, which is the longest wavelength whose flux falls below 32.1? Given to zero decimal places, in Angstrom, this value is 3838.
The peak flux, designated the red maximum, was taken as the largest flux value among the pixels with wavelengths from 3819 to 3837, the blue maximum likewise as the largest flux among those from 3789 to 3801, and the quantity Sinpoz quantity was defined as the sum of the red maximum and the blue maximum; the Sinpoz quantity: 60.6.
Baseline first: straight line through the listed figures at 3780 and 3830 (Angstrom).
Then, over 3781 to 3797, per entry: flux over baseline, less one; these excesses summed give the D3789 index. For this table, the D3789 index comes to 0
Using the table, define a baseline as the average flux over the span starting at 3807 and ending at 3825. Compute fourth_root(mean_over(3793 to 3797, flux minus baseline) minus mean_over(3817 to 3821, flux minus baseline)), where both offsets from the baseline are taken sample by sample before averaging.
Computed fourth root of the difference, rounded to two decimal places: 1.52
